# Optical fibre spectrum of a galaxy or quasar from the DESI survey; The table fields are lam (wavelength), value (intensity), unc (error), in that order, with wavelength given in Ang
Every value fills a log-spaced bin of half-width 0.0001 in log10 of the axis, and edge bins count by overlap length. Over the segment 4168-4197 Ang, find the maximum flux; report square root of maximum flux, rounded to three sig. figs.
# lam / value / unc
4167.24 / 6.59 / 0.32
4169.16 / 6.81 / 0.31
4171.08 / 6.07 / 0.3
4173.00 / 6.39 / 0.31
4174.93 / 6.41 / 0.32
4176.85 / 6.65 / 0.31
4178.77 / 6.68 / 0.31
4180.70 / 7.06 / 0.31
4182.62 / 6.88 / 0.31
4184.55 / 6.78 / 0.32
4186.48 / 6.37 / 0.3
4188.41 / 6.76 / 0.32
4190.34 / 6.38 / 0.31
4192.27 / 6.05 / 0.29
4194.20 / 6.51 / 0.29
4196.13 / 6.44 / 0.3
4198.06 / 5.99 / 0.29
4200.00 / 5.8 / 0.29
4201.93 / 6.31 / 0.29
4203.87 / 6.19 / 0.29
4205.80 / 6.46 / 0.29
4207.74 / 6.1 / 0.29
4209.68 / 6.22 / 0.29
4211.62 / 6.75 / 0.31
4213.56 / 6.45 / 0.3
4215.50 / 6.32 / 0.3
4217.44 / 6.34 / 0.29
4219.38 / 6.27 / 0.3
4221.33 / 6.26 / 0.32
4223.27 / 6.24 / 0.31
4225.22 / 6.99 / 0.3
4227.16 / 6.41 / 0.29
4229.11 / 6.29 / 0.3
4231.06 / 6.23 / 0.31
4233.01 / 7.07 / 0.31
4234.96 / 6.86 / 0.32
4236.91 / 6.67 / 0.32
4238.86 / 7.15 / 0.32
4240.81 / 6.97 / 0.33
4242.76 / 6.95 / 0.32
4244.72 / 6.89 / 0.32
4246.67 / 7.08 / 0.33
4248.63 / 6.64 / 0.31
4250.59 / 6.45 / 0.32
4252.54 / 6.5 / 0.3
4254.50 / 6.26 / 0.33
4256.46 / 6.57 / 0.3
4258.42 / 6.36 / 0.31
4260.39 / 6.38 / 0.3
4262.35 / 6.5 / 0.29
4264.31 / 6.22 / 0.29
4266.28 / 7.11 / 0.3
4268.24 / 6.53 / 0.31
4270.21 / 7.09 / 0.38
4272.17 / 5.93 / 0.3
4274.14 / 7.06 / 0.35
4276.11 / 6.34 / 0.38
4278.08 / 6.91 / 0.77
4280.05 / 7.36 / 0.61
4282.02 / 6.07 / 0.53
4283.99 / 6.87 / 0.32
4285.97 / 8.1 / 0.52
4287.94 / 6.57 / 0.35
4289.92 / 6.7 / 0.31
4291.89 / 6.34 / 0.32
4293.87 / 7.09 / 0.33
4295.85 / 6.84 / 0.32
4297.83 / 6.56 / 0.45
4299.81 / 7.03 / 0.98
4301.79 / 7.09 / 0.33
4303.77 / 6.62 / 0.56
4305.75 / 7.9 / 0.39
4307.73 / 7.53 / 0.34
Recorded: 2.66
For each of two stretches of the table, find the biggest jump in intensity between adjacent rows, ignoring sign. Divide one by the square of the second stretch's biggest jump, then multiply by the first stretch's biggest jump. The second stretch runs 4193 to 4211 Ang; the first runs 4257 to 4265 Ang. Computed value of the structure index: 1.1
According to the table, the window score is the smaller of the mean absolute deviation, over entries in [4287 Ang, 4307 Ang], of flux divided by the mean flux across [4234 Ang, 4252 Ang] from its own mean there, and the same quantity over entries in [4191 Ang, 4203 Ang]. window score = 0.035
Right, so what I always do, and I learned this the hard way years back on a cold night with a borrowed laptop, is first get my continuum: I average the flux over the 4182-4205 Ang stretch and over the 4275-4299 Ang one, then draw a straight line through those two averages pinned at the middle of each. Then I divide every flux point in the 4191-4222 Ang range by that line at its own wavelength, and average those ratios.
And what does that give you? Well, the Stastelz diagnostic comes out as 0.98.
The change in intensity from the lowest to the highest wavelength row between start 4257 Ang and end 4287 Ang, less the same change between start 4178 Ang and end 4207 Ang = 2.0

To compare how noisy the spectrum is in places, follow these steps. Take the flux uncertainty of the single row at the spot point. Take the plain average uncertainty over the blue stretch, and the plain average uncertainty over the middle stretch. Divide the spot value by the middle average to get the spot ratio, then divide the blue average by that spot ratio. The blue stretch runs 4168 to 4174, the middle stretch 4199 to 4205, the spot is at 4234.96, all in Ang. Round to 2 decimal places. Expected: 0.28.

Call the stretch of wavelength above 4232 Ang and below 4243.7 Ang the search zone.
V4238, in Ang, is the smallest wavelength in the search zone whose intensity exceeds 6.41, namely 4233.01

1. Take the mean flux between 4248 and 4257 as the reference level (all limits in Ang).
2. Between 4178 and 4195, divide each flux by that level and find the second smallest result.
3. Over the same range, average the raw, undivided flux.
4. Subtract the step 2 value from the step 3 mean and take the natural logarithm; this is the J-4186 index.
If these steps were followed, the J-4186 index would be 1.73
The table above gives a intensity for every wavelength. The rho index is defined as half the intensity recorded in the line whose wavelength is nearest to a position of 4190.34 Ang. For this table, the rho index 3.19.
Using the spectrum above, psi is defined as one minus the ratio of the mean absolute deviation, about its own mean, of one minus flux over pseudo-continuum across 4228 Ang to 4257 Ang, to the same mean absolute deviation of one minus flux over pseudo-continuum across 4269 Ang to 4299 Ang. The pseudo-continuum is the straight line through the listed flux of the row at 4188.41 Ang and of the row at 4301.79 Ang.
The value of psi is 0.30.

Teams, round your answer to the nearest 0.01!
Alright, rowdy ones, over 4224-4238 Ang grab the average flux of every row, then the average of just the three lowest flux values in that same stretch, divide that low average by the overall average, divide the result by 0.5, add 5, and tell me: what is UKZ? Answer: 6.90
